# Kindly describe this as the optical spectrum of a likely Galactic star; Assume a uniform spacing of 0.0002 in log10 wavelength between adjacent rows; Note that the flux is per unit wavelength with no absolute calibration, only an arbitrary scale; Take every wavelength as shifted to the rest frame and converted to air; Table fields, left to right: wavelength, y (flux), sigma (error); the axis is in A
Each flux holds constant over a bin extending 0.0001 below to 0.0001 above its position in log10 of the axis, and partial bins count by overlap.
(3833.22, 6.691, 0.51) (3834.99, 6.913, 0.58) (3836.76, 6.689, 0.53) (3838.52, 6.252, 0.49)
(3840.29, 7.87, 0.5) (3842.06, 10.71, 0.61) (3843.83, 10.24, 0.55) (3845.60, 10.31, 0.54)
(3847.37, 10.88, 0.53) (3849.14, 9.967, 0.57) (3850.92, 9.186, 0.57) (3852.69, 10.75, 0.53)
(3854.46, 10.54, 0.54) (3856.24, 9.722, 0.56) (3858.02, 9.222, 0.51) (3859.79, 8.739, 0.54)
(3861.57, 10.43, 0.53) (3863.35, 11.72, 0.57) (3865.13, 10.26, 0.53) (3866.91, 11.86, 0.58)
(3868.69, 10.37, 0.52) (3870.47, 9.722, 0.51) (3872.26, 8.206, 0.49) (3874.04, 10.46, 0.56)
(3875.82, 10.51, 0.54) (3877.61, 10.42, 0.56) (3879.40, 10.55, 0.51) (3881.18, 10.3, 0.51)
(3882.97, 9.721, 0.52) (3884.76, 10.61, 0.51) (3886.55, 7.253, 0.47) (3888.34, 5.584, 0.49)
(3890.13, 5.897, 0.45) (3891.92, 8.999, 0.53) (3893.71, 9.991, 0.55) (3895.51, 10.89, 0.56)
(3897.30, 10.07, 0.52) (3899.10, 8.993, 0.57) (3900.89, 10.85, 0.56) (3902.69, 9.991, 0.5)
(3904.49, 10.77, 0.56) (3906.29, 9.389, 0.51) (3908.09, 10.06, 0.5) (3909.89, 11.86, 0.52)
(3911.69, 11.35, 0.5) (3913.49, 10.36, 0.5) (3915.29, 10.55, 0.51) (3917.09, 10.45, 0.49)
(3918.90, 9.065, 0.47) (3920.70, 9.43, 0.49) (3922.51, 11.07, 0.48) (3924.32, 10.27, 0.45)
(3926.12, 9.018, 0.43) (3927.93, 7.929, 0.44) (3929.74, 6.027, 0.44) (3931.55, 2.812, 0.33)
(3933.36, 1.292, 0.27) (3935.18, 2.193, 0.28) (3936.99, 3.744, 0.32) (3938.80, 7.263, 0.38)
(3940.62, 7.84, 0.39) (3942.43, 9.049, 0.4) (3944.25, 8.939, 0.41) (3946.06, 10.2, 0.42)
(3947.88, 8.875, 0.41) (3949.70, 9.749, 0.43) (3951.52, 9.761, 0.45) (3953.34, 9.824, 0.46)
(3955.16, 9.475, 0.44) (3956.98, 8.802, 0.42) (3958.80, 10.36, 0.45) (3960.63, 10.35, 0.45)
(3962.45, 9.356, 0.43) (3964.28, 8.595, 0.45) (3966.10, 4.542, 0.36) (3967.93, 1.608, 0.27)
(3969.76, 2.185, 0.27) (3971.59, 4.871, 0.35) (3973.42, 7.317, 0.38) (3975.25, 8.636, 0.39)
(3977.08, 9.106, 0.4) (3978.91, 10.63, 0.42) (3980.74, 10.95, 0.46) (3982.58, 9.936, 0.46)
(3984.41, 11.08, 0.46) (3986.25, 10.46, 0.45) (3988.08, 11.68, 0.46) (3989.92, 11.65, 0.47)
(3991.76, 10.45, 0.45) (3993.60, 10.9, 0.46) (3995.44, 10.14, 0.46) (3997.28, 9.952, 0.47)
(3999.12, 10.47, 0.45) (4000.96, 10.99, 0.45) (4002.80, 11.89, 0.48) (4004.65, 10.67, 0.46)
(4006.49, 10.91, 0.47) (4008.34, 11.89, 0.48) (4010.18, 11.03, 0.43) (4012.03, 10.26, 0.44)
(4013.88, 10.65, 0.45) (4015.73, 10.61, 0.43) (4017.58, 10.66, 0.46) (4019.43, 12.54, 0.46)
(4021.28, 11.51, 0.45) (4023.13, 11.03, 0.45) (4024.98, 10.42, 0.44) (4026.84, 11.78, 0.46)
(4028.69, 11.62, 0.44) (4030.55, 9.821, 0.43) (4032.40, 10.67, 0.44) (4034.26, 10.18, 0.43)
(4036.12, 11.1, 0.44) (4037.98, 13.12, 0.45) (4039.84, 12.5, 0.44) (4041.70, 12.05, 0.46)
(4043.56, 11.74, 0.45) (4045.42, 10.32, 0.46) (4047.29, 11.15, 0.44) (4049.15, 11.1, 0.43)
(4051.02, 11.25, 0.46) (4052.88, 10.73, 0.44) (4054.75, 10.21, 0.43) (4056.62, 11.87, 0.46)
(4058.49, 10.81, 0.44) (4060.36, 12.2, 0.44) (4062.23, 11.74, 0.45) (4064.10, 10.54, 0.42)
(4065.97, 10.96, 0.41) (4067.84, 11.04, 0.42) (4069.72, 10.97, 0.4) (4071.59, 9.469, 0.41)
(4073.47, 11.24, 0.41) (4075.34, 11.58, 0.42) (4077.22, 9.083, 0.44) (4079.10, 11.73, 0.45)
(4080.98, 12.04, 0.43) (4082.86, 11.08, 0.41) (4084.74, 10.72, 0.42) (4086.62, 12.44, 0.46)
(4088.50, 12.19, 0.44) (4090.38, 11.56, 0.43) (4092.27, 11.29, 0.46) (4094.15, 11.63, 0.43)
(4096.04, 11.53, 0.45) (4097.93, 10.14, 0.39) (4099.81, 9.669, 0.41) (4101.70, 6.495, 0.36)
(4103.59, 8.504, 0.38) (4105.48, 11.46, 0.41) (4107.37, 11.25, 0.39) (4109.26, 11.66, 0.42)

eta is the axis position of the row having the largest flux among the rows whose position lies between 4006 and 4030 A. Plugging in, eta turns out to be 4019.43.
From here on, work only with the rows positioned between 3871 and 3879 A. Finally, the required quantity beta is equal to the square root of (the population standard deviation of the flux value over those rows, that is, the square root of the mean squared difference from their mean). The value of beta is 0.99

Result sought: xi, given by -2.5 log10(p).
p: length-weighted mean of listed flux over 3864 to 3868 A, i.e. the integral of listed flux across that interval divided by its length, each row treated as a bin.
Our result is -2.61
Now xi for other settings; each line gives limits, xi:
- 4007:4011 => -2.64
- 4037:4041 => -2.76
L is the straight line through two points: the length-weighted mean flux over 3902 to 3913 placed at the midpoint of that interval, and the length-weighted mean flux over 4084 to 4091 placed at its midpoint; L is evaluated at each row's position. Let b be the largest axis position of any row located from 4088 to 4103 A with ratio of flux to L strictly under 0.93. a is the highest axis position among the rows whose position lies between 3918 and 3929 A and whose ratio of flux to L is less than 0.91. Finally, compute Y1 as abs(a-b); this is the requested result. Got 173.8 A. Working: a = 3927.93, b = 4101.70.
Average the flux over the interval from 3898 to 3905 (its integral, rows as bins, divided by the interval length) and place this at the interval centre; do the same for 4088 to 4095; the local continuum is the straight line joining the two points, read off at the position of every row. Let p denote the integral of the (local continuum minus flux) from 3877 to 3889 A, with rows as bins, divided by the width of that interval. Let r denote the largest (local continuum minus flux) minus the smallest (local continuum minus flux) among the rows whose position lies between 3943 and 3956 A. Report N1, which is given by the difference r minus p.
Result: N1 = 0.6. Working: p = 0.7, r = 1.3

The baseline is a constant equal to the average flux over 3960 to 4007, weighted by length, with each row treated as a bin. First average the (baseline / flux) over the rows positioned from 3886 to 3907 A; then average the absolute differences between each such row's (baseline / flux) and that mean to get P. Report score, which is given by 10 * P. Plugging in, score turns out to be 2.1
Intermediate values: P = 0.21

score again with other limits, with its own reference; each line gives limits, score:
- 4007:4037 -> 0.4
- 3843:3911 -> 1.1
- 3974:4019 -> 0.5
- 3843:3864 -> 0.6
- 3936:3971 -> 8.6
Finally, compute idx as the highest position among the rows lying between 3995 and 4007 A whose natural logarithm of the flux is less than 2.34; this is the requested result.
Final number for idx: 3997.28 A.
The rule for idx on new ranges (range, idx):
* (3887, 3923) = 3920.70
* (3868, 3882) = 3881.18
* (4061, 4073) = 4071.59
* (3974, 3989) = 3982.58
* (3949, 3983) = 3982.58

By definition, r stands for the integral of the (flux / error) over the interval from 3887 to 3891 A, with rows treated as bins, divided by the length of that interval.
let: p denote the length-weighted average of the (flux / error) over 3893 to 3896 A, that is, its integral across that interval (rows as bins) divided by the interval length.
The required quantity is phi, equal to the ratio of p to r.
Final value 1.49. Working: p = 18.7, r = 12.6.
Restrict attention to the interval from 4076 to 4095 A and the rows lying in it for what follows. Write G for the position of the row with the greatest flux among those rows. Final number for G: 4086.62 A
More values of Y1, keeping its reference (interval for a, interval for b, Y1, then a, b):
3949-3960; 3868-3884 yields 84.7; 3956.98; 3872.26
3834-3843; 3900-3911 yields 66.0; 3840.29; 3906.29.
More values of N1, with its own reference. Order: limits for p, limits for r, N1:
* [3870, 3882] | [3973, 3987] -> 3.8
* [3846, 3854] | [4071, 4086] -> 3.5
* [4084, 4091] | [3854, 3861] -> 2.0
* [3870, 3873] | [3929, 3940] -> 5.0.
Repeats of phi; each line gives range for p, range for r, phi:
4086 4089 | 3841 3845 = 1.52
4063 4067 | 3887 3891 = 2.06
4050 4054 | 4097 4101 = 1.00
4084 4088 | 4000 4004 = 1.08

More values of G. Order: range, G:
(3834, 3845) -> 3842.06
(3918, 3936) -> 3922.51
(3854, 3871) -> 3866.91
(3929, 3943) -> 3942.43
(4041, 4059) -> 4041.70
